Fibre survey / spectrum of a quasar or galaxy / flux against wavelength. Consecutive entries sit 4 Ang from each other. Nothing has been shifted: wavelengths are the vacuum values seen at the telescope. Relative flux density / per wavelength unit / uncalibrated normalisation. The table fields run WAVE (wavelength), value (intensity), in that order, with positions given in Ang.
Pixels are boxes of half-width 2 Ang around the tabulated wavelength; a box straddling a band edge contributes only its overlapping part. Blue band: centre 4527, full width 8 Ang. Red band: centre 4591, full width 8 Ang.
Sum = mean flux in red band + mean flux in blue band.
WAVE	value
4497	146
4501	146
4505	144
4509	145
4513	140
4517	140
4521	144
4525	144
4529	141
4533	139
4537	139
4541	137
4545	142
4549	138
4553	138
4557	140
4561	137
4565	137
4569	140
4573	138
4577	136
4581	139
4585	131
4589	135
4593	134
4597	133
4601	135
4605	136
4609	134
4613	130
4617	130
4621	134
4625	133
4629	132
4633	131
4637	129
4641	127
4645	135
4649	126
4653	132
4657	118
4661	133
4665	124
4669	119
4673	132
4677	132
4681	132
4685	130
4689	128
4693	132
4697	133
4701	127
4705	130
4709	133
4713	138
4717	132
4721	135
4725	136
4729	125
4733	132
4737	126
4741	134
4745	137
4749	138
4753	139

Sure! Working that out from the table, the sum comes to 277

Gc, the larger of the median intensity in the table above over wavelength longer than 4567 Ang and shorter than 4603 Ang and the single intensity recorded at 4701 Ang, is 135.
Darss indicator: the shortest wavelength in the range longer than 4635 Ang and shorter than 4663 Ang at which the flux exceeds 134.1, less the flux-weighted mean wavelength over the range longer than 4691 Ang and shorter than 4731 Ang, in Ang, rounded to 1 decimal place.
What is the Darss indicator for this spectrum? -66.0 Ang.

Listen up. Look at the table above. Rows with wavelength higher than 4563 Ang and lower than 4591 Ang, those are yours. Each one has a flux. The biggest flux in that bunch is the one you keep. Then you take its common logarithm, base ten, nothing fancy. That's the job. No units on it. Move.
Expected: 2.15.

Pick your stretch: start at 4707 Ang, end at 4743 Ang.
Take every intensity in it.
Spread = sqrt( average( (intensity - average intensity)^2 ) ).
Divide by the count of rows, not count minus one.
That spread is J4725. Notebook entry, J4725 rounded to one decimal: 4.1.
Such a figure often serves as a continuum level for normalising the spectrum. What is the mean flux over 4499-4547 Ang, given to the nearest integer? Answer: 142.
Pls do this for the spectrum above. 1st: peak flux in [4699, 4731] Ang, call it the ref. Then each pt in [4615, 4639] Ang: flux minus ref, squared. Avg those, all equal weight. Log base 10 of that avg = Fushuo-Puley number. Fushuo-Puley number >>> 1.7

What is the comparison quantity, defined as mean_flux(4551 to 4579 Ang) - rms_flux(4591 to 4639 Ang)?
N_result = 5.4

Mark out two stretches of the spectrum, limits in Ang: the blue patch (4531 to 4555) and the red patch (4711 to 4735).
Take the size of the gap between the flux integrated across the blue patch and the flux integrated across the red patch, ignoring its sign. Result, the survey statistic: 140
